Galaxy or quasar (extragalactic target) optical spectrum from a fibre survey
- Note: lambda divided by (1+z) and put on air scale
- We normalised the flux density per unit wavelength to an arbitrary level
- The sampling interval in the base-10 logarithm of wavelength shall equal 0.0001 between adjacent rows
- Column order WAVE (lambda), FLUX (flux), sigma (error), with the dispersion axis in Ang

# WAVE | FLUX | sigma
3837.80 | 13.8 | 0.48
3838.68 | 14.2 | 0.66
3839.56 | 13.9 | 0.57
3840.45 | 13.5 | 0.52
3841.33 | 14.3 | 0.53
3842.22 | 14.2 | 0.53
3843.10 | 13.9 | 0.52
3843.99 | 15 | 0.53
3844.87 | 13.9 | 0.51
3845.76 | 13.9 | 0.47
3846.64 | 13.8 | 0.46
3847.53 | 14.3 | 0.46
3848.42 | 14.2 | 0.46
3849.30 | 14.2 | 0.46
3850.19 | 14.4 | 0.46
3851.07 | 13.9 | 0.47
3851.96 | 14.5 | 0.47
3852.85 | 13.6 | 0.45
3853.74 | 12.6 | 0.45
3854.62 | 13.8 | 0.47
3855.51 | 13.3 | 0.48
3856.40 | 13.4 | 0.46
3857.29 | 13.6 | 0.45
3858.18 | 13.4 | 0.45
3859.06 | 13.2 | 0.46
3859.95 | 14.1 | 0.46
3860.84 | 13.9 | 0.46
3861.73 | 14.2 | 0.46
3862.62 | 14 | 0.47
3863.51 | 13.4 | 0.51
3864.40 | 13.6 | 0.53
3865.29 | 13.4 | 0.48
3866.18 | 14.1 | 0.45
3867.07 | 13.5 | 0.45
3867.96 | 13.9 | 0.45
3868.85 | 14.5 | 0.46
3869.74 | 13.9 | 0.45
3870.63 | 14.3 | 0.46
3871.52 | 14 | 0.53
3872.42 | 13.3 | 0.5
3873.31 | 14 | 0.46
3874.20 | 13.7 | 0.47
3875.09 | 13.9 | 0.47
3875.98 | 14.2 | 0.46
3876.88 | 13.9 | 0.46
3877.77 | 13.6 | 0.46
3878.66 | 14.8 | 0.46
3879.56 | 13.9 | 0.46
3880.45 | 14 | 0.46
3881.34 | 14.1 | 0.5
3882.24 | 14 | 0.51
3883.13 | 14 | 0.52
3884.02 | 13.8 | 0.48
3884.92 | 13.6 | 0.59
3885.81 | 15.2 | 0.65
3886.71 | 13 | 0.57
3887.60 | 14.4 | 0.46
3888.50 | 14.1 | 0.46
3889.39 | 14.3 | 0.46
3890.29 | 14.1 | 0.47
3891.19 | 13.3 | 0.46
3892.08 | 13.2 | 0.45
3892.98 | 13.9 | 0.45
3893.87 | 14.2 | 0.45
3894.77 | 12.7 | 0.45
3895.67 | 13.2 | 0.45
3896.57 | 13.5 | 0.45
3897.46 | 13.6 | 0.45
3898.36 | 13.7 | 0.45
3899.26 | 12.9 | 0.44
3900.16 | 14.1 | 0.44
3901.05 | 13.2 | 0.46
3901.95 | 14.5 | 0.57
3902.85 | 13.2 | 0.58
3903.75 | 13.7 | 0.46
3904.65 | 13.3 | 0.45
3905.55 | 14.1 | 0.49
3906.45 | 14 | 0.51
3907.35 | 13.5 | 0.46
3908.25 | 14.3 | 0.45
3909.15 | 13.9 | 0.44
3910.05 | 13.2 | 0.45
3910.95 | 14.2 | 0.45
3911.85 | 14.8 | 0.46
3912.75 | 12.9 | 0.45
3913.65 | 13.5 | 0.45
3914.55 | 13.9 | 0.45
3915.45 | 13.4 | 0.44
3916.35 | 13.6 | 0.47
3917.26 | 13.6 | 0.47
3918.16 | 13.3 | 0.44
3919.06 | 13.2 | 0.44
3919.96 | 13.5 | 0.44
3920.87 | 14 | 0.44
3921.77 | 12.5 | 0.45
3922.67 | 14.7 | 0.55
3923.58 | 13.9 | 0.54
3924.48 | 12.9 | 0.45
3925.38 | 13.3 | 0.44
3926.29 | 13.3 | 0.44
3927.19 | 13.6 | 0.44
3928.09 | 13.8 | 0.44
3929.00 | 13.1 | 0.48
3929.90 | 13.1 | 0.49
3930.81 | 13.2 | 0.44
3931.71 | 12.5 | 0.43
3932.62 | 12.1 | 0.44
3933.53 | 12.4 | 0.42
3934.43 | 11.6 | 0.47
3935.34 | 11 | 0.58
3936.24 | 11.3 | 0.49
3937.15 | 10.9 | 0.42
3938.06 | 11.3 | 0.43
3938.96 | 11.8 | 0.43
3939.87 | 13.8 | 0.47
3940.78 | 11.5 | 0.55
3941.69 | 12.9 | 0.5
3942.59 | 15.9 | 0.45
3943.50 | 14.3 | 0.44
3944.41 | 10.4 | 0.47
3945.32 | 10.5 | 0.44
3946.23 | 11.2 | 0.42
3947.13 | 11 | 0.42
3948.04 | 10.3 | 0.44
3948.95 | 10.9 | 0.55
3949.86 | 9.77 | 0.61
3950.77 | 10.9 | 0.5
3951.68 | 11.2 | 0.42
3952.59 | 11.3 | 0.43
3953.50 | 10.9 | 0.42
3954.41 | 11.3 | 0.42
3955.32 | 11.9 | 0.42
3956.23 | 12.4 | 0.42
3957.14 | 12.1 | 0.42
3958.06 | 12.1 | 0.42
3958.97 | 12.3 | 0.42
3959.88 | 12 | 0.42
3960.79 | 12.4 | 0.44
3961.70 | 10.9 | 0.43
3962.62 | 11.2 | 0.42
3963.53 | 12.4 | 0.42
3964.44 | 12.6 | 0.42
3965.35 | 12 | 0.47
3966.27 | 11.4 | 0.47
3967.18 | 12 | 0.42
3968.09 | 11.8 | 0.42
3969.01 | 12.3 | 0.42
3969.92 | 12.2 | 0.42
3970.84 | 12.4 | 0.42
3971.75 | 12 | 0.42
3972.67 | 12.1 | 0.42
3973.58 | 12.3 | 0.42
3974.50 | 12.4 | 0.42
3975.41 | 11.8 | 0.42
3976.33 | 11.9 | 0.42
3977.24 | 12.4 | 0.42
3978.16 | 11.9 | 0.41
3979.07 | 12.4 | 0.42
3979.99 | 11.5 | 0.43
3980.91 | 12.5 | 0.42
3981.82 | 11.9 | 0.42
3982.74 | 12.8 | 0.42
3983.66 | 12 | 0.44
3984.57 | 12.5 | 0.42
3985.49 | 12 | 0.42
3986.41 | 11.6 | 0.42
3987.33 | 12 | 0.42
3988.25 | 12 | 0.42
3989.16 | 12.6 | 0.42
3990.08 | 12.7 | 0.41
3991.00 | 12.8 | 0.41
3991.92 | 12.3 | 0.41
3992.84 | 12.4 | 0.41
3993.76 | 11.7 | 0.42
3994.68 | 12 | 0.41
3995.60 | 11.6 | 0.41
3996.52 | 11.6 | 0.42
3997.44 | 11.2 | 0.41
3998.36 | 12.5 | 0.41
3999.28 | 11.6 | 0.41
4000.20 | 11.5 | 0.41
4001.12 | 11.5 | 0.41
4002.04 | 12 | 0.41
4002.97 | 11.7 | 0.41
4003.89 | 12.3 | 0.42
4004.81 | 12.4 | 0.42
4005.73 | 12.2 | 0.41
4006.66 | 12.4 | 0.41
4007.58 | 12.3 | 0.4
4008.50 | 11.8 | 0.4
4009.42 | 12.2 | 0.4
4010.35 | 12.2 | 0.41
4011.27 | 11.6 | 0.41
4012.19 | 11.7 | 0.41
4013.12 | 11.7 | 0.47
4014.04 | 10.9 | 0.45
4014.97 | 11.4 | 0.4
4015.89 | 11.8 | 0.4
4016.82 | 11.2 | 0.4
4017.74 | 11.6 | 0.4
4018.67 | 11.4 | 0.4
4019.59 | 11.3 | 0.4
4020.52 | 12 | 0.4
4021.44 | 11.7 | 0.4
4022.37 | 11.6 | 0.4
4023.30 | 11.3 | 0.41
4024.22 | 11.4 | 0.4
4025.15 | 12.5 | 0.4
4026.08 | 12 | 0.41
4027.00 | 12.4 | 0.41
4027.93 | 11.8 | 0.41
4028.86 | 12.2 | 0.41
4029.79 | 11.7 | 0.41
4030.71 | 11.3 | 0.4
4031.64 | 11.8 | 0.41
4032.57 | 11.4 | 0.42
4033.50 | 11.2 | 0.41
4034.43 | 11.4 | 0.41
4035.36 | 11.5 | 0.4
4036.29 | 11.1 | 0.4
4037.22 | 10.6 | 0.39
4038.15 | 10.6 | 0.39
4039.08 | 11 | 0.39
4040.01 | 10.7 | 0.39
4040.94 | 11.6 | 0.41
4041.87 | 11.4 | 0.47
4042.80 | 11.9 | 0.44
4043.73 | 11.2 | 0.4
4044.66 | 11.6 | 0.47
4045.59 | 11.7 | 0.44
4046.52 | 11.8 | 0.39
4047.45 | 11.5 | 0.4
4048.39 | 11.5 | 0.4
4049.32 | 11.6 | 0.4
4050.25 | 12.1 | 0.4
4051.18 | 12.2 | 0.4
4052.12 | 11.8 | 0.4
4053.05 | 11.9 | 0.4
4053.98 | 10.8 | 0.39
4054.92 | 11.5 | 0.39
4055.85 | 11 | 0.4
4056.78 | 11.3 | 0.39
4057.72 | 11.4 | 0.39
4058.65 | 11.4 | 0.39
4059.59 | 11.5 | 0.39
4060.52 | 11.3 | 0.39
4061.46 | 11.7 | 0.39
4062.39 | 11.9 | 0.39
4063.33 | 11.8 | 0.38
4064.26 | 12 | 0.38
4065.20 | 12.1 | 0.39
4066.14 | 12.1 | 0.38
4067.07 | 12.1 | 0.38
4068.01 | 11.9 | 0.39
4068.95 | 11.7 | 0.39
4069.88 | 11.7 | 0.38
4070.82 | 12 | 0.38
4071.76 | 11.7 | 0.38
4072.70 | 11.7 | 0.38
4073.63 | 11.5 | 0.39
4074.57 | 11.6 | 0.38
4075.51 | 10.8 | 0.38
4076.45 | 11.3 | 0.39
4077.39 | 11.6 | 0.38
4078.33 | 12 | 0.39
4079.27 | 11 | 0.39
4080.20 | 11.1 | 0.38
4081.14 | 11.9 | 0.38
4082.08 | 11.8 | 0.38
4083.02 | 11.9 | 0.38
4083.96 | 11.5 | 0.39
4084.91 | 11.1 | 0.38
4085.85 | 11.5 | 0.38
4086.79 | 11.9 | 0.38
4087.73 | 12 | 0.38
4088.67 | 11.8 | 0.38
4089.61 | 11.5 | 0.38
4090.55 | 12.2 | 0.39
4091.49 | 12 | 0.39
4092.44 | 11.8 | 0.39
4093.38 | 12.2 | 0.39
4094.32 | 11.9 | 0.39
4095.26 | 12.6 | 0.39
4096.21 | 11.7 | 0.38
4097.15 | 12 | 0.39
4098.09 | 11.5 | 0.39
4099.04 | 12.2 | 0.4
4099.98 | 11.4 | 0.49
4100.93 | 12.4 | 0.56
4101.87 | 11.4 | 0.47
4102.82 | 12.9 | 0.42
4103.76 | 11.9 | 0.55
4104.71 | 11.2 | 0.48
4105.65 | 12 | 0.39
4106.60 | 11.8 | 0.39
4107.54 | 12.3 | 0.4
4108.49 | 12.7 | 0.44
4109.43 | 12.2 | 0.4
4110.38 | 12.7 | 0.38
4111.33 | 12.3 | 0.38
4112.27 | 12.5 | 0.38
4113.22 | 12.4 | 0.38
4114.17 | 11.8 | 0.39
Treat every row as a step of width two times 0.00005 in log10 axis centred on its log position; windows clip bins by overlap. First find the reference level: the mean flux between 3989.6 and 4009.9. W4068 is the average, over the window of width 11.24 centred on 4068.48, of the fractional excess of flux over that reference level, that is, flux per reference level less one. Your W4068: -0.014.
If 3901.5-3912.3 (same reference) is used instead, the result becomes 0.155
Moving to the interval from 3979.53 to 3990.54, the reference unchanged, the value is 0.012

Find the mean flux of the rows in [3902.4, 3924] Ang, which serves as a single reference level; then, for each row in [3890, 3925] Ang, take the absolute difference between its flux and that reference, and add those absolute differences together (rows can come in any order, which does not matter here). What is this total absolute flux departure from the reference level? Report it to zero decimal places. 17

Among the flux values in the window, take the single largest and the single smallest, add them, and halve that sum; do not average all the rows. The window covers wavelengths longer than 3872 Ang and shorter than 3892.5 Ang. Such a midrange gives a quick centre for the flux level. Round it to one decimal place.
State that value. 14.1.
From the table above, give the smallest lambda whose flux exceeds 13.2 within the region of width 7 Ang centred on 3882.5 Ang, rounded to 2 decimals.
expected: 3879.56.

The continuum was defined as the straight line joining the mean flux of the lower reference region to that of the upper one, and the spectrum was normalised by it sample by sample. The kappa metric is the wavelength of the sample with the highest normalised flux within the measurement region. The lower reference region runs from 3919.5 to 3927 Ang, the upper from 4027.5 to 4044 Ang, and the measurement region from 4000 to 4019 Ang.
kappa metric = 4006.66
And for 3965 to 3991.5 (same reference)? 3991.00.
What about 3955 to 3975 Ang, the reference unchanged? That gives 3964.44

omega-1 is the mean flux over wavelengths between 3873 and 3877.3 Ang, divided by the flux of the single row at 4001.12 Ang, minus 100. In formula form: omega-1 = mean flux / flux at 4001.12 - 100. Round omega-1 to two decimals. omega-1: -98.79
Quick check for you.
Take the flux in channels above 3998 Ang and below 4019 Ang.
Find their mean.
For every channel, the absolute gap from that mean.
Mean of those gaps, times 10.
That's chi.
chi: 3.6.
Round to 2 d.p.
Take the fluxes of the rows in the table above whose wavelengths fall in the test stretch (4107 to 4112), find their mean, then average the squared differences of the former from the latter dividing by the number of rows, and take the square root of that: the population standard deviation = 0.22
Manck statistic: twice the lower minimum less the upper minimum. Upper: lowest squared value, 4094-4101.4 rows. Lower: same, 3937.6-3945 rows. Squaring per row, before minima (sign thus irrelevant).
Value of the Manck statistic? 86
